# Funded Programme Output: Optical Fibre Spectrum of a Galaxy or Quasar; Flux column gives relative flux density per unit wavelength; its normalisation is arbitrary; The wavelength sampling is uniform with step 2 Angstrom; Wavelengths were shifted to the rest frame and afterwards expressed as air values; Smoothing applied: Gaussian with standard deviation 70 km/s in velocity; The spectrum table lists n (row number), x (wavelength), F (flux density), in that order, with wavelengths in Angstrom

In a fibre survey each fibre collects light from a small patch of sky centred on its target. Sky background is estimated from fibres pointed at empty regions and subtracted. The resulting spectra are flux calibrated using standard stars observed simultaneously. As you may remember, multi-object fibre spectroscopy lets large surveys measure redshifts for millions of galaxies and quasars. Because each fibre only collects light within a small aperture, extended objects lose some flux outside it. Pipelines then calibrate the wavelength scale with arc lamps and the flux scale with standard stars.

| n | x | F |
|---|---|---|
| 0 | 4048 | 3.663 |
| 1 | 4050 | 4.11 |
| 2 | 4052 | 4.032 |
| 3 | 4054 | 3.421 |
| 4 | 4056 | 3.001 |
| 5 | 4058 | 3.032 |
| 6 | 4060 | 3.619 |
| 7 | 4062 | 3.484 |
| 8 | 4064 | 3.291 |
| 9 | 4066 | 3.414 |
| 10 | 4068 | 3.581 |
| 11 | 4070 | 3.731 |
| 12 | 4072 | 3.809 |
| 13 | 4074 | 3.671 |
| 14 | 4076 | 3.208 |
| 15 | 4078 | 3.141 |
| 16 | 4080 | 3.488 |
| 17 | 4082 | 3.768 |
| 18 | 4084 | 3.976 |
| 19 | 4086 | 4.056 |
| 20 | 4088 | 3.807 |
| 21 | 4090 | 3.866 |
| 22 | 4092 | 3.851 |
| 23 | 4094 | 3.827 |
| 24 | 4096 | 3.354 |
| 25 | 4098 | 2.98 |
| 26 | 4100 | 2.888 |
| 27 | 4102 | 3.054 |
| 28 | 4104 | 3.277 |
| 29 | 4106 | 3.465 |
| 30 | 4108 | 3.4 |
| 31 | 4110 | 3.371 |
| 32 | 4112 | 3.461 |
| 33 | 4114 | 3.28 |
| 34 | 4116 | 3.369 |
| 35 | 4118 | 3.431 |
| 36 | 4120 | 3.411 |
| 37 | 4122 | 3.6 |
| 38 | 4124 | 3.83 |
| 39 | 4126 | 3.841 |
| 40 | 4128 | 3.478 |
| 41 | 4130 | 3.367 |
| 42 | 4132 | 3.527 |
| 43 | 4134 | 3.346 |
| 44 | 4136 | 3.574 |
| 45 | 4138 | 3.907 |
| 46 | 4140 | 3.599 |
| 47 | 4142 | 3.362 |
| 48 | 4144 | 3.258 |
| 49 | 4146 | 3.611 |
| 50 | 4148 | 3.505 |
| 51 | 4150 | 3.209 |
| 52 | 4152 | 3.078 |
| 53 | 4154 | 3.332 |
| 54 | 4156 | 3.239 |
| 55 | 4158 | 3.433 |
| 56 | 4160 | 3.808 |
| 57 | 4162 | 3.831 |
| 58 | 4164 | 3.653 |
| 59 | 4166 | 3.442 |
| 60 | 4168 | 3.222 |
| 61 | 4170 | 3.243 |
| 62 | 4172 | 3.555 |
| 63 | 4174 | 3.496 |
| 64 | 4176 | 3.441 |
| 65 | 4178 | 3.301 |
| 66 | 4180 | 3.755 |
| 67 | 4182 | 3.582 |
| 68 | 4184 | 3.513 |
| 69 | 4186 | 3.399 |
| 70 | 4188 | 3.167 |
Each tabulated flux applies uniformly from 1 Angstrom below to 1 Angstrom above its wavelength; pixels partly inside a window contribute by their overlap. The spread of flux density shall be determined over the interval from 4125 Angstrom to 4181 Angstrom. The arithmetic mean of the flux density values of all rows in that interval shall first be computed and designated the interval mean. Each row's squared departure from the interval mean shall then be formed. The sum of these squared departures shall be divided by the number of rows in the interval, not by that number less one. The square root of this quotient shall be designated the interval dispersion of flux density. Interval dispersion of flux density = 0.21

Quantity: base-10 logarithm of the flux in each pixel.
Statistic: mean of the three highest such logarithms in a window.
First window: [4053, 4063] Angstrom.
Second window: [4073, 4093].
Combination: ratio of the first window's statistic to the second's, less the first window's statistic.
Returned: 0.366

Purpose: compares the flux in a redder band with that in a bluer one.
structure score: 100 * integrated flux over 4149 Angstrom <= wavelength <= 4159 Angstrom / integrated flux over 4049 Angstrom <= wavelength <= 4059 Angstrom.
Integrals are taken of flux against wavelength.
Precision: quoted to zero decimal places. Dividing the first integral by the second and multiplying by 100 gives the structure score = 93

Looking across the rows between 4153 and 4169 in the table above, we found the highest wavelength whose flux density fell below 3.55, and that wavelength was 4168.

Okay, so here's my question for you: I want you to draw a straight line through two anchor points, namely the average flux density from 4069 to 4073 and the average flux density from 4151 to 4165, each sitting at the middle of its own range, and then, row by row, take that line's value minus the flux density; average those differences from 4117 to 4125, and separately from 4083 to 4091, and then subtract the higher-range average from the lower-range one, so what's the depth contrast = -0.25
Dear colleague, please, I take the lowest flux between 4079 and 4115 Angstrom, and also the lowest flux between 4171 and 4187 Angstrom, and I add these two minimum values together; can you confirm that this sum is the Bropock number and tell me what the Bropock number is 6.19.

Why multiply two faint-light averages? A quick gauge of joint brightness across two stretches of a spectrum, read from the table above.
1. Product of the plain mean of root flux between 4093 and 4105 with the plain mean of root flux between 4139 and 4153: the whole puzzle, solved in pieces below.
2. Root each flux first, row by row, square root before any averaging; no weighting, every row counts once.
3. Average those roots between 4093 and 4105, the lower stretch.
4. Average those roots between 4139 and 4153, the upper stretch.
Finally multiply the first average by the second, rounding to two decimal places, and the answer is 3.30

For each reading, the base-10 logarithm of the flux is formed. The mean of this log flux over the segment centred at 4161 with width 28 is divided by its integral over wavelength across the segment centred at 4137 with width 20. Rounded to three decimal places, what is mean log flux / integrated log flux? 0.049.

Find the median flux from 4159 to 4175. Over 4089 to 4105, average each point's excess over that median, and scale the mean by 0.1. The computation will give -0.014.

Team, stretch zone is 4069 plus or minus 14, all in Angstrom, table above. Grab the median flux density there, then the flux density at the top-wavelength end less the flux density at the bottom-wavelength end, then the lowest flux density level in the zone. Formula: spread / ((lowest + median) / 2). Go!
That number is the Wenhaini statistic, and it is 0.24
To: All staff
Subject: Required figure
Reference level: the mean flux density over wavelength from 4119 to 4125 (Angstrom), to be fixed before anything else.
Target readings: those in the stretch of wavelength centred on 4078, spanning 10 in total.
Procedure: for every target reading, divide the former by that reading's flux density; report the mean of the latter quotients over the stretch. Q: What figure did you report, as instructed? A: 1.05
